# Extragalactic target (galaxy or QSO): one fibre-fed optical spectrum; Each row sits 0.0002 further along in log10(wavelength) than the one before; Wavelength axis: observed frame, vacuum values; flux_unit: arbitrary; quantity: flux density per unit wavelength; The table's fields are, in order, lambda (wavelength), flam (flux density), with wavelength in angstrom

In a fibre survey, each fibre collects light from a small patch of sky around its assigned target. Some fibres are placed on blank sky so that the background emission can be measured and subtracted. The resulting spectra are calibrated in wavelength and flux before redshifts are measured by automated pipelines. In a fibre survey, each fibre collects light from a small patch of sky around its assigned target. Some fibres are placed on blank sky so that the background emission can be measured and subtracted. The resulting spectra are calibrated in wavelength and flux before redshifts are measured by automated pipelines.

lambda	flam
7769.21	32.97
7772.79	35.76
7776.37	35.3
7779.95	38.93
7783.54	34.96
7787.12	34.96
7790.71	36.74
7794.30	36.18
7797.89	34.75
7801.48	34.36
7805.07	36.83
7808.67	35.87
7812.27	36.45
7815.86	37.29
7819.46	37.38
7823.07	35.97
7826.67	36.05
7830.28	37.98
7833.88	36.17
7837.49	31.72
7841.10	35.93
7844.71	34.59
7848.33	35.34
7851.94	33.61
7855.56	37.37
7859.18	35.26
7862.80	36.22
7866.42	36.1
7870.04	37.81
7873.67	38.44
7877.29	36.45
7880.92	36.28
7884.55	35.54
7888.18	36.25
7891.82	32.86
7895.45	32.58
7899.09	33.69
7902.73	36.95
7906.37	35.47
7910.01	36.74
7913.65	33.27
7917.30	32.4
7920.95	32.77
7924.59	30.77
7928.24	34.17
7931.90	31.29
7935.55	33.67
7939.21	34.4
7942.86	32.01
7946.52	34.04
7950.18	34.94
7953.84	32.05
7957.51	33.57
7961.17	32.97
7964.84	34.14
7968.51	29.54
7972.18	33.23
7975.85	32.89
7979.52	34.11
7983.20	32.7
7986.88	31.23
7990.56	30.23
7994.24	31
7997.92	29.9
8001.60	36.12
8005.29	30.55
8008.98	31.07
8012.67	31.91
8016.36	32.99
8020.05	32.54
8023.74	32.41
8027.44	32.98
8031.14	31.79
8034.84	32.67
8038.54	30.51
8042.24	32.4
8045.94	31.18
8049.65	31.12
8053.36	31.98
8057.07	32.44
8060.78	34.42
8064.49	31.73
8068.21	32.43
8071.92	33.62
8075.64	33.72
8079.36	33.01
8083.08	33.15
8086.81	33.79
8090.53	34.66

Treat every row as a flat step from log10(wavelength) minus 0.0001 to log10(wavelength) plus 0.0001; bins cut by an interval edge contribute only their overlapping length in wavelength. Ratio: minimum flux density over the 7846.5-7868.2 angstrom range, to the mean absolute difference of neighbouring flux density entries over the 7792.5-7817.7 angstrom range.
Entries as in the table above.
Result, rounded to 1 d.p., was 30.2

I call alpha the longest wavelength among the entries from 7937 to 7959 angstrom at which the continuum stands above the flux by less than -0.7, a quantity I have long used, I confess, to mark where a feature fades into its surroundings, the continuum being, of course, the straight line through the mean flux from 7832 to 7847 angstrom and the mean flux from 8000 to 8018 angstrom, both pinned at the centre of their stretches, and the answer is 7950.18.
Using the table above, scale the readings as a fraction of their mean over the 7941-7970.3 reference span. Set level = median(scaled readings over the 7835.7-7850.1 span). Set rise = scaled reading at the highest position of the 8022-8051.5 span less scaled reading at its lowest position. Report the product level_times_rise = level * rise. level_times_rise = -0.042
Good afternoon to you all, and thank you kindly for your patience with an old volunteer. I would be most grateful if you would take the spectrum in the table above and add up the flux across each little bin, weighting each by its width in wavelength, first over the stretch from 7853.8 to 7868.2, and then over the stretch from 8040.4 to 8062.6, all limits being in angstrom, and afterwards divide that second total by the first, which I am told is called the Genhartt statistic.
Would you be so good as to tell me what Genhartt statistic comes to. 1.4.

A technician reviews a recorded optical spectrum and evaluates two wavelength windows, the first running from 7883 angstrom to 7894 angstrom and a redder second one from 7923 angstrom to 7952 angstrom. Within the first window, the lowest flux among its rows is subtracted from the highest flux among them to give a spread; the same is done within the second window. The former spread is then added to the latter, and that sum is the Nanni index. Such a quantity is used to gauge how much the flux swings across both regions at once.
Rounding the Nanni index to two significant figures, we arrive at 7.6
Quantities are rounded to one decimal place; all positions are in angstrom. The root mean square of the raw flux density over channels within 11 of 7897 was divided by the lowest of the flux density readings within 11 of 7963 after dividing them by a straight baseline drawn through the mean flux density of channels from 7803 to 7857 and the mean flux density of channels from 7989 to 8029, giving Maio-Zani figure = 38.6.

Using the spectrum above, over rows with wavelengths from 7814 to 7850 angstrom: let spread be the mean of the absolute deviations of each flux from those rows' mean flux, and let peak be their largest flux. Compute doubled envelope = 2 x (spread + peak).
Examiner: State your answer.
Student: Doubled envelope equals 78.3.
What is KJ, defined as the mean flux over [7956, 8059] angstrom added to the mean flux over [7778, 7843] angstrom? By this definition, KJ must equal 68.2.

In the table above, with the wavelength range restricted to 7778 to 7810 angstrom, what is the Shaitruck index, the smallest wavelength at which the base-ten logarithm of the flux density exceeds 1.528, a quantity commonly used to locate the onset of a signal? 7779.95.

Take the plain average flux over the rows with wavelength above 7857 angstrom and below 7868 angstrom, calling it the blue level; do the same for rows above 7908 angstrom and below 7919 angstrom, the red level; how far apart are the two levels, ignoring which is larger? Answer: 1.7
